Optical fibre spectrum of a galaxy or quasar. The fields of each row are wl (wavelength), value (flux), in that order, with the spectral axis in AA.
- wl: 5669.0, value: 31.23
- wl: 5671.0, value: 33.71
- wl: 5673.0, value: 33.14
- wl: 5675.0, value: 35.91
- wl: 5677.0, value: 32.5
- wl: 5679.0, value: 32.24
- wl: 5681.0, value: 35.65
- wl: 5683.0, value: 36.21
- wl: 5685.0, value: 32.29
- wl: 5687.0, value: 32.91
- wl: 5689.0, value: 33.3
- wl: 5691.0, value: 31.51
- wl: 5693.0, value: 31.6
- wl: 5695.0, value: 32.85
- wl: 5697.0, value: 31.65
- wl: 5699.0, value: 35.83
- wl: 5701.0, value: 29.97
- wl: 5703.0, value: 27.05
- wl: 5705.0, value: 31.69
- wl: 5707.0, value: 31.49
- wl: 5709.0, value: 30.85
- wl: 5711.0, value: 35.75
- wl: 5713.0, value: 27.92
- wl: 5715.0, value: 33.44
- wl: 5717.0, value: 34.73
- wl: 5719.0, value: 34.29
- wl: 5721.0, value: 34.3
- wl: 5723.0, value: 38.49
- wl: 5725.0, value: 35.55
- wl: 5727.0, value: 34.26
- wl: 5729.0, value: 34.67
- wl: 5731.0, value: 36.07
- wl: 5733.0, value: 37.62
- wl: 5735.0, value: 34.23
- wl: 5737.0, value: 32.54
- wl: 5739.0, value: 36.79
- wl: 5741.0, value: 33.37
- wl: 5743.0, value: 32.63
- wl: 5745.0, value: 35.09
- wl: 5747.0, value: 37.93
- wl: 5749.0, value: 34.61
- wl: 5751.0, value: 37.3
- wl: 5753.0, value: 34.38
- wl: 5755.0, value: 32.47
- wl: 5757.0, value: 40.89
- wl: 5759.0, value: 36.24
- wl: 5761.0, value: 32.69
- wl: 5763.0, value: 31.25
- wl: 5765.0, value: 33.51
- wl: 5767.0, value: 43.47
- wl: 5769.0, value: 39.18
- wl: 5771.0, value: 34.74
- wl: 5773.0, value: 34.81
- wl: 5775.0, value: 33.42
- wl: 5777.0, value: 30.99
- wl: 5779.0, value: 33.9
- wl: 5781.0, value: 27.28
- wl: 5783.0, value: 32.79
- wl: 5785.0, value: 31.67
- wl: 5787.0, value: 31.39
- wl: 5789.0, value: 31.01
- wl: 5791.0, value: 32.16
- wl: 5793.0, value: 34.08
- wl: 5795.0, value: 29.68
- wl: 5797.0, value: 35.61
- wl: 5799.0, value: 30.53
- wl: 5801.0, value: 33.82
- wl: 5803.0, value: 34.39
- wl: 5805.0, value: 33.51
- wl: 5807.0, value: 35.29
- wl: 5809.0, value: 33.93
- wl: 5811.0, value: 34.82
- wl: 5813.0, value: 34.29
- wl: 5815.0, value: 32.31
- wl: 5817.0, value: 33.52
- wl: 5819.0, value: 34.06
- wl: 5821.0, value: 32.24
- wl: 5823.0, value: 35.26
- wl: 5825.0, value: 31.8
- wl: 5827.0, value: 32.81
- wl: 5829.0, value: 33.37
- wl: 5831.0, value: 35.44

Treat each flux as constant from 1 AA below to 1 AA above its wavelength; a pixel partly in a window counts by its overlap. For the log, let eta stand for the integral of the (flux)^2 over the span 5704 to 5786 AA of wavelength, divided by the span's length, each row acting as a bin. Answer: 1191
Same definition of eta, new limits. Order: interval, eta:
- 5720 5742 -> 1246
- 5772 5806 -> 1055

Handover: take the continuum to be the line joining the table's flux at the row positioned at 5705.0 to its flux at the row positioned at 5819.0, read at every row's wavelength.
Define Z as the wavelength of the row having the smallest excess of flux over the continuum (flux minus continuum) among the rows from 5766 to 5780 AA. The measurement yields 5777.0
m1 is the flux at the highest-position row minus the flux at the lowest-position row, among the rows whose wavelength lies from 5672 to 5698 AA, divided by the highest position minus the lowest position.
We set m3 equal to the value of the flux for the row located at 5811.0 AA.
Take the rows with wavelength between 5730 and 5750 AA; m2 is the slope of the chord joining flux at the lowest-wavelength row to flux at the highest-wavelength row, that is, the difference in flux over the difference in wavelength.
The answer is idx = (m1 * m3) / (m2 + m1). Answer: 15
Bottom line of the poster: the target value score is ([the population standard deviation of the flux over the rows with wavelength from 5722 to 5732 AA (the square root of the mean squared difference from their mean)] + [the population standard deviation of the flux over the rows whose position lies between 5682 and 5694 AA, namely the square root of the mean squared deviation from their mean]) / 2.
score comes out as 1.5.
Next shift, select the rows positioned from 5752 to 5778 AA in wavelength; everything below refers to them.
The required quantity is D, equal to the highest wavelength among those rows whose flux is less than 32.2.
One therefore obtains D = 5777.0 AA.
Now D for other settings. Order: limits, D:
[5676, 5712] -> 5709.0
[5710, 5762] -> 5713.0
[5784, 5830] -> 5825.0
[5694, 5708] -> 5707.0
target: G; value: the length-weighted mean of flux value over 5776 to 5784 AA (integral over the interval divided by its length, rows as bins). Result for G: 31.2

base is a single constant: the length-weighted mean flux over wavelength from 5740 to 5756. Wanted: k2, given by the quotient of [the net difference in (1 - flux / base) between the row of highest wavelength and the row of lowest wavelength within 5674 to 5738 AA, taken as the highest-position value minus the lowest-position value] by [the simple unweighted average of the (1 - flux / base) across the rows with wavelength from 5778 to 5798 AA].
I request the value 1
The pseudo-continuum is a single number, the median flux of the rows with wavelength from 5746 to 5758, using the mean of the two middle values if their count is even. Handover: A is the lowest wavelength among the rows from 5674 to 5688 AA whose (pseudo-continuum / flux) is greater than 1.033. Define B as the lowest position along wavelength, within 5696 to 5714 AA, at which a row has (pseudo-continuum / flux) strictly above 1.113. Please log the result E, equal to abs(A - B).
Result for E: 20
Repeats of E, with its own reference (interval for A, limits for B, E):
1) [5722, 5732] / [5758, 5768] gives 36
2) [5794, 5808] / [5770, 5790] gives 18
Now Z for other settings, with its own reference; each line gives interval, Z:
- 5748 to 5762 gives 5755.0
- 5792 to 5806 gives 5795.0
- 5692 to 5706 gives 5703.0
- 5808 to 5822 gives 5821.0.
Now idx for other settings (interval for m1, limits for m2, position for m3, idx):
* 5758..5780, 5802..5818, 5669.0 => 20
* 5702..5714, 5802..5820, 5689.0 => 44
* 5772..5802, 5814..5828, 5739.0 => -206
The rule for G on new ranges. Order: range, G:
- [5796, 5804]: 33.6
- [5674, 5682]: 34.1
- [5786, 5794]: 32.2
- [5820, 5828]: 33.0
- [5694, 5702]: 32.6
